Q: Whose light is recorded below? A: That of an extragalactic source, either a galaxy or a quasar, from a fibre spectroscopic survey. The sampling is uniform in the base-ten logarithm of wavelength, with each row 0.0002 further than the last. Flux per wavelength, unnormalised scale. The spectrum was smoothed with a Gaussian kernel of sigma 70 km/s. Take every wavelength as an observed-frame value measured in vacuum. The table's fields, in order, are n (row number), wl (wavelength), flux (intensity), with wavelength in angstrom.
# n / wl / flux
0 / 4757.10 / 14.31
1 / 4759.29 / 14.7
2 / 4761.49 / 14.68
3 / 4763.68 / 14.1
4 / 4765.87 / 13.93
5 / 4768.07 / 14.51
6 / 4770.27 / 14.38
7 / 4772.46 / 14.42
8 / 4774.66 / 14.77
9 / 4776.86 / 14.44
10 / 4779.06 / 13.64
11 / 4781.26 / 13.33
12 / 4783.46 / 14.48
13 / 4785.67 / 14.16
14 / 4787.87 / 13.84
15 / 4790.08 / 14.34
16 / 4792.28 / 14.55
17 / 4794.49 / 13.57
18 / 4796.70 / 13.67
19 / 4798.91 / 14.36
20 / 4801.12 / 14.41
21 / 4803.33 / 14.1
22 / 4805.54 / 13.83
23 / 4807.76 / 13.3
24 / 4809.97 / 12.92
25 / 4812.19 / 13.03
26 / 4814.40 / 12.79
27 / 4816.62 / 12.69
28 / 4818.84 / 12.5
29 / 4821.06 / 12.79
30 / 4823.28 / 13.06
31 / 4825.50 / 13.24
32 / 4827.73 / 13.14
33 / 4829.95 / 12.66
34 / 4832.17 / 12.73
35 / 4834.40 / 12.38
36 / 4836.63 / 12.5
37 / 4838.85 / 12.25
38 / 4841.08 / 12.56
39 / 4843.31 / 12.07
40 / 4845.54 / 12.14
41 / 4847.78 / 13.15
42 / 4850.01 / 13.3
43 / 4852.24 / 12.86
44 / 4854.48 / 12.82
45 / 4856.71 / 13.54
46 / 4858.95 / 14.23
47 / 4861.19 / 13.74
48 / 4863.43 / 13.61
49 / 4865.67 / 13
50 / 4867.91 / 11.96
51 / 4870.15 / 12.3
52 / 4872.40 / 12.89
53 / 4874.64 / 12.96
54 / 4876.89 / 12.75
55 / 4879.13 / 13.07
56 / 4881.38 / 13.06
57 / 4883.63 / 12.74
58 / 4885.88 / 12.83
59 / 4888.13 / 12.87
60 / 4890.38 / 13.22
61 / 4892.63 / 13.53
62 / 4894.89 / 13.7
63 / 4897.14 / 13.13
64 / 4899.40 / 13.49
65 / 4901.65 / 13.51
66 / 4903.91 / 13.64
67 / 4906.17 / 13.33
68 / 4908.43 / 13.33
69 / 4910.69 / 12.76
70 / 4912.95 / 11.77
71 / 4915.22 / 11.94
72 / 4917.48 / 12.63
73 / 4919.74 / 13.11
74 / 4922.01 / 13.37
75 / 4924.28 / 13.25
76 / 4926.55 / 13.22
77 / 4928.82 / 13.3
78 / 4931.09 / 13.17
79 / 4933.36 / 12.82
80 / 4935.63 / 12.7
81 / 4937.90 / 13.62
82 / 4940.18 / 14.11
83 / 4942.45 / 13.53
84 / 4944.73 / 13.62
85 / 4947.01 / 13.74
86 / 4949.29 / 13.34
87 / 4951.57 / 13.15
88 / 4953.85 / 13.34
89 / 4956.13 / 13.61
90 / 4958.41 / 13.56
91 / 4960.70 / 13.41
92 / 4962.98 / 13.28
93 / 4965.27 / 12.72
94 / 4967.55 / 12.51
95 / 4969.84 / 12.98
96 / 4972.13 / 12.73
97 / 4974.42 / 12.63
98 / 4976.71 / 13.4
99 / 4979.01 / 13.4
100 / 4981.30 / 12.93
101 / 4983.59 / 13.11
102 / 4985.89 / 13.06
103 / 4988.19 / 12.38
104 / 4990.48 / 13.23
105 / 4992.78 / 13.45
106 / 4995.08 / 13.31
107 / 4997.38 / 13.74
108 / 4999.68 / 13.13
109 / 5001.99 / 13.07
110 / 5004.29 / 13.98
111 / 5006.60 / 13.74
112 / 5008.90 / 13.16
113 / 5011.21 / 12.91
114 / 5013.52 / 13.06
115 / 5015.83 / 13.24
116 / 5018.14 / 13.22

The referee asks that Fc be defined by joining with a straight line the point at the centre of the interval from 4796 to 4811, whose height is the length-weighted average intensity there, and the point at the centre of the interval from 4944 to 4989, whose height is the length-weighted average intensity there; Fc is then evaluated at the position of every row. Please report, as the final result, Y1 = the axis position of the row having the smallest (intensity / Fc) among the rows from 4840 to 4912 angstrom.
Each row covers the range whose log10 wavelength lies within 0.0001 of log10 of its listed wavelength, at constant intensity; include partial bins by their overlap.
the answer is 4867.91 angstrom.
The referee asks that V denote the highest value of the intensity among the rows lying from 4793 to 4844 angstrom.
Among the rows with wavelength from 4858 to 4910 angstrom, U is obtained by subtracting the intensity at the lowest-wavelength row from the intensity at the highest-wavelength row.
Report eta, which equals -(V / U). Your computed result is 16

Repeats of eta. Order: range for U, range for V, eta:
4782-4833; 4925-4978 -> 8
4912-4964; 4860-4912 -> -9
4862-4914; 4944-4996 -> 7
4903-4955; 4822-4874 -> 47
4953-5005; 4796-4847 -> -23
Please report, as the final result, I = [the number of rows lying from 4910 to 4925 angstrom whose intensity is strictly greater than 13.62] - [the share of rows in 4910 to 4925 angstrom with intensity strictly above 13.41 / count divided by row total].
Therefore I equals 0.0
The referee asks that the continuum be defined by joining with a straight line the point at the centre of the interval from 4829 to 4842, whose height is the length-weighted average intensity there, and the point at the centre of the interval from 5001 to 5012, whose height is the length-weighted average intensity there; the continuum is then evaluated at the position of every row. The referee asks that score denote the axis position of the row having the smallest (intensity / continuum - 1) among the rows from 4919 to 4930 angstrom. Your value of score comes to 4919.74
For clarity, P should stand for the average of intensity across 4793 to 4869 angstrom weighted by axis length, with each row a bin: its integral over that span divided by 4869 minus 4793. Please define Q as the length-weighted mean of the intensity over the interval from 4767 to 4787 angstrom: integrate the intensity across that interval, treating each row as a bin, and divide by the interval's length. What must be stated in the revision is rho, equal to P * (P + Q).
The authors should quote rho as 358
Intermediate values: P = 13.1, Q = 14.2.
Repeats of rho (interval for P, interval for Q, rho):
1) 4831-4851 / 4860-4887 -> 320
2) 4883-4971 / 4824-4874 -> 343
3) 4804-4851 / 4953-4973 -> 333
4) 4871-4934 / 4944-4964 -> 346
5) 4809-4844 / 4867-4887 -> 324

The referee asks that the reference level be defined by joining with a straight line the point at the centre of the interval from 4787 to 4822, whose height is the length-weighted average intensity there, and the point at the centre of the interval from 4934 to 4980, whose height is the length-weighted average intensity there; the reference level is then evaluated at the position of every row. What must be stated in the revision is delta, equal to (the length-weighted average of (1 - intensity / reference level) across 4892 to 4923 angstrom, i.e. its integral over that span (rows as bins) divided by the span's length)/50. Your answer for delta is 0.0004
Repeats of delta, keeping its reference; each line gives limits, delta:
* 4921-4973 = 0.0000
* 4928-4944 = 0.0000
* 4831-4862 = 0.0009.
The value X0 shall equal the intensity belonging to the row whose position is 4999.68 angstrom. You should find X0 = 13.13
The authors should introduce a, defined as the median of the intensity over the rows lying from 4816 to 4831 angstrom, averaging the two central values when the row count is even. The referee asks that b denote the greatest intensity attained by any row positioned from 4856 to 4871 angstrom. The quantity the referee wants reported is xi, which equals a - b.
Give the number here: -1.4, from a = 12.8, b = 14.23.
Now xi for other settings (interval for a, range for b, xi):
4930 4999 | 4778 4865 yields -1.3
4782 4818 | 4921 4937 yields 0.5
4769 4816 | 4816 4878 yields -0.1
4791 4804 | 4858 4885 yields 0.0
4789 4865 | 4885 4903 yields -0.6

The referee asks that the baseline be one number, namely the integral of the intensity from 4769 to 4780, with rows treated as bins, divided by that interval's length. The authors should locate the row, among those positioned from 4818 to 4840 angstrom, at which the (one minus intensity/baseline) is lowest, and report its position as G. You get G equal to 4825.50 angstrom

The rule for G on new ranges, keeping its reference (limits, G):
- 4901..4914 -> 4903.91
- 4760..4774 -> 4761.49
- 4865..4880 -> 4879.13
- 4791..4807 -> 4792.28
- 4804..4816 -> 4805.54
